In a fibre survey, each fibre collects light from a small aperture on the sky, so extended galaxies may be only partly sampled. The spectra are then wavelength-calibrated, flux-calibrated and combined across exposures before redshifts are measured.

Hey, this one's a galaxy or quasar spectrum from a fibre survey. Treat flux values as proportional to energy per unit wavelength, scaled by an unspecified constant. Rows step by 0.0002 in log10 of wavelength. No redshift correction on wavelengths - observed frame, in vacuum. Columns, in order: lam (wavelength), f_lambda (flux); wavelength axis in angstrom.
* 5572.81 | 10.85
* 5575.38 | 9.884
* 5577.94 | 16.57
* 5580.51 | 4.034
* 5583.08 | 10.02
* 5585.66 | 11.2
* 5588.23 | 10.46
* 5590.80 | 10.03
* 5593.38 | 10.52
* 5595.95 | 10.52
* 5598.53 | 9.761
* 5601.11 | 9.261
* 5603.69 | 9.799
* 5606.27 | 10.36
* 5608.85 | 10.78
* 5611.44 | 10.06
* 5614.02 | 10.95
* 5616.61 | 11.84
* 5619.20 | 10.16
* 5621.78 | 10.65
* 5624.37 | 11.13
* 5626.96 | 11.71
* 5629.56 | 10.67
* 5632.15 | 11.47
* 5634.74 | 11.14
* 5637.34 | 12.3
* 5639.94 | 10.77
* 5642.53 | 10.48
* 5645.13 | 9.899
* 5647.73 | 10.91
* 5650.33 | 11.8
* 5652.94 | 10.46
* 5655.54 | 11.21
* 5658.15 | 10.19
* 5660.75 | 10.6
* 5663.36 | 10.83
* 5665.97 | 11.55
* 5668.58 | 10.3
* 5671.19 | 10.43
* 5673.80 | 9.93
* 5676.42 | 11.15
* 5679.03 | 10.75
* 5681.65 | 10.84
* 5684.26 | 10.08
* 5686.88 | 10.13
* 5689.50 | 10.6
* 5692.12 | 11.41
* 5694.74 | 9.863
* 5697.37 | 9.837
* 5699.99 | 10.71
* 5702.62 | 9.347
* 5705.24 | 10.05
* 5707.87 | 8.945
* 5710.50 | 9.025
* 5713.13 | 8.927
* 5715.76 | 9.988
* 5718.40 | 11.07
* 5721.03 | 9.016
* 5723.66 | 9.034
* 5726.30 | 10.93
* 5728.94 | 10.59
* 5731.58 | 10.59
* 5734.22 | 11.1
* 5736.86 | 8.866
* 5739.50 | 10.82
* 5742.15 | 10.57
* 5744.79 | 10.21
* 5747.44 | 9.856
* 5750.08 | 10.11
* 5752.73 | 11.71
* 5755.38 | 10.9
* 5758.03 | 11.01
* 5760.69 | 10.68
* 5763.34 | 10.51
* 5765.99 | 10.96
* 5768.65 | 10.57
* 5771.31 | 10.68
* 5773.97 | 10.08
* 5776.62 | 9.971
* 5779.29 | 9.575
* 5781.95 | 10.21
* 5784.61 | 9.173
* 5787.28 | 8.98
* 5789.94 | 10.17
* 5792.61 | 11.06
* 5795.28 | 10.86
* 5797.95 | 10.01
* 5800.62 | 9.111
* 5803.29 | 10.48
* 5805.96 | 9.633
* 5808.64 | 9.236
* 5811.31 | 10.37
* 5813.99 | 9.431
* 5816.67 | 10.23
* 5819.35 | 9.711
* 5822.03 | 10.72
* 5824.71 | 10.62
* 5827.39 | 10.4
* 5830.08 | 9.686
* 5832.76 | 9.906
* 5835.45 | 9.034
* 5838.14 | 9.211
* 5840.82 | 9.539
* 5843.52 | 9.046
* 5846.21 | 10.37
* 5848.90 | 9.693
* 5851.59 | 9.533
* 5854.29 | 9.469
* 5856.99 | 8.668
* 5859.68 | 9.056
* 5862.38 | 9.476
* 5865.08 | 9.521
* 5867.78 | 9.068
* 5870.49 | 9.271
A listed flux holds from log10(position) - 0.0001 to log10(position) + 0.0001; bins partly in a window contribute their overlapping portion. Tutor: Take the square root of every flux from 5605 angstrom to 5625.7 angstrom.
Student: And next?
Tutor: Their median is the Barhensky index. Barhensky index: 3.27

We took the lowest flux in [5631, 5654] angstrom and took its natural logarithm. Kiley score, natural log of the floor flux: 2.29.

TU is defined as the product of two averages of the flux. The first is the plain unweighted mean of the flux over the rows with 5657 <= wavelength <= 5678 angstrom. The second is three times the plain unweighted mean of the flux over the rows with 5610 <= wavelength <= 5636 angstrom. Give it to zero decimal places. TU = 350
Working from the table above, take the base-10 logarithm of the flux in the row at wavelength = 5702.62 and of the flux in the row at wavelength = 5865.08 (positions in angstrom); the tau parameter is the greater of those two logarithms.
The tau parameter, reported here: 0.98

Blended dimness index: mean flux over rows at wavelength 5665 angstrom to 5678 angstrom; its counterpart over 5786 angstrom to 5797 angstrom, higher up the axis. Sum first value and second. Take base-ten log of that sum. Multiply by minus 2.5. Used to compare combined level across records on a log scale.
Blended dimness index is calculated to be -3.30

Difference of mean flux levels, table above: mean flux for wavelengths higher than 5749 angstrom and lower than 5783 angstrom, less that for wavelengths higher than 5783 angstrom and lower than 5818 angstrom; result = 0.6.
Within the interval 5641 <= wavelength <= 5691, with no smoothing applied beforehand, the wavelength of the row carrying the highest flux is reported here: 5650.33 angstrom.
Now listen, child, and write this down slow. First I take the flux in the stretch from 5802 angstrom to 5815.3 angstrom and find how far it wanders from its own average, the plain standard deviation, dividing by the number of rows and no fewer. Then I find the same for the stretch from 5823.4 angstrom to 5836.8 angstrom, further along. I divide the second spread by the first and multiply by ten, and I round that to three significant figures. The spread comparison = 11.1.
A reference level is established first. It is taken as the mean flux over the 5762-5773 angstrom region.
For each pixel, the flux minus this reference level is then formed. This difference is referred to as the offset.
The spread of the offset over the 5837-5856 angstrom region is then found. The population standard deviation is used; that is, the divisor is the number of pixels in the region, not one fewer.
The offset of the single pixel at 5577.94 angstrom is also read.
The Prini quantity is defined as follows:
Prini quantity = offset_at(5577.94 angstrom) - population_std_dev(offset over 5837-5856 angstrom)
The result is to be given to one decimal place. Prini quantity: 5.5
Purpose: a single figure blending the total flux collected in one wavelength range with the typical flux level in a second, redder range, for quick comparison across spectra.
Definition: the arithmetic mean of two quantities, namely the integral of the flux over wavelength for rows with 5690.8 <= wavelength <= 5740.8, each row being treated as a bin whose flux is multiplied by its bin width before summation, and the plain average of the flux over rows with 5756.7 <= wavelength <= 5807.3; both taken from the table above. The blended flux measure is 255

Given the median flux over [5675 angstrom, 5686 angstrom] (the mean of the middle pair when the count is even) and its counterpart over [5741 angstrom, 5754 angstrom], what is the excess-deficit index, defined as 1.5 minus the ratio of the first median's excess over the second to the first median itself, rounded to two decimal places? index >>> 1.45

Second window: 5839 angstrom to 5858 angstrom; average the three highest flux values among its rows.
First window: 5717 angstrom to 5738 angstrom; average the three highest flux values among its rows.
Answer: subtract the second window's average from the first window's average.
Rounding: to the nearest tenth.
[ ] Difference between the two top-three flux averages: 1.2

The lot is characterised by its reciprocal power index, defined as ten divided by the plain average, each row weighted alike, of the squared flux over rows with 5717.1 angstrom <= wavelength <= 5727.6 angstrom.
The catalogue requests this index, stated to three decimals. 0.099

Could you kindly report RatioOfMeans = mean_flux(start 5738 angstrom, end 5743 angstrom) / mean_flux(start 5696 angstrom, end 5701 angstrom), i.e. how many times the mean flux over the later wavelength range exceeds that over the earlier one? 1.04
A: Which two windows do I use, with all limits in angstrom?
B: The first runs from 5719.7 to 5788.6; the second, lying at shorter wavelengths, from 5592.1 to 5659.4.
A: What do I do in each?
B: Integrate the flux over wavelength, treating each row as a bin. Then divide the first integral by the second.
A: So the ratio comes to 0.98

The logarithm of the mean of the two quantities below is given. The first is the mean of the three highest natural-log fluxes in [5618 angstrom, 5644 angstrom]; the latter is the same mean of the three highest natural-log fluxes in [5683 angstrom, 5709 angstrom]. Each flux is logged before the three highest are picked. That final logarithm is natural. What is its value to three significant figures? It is 0.888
